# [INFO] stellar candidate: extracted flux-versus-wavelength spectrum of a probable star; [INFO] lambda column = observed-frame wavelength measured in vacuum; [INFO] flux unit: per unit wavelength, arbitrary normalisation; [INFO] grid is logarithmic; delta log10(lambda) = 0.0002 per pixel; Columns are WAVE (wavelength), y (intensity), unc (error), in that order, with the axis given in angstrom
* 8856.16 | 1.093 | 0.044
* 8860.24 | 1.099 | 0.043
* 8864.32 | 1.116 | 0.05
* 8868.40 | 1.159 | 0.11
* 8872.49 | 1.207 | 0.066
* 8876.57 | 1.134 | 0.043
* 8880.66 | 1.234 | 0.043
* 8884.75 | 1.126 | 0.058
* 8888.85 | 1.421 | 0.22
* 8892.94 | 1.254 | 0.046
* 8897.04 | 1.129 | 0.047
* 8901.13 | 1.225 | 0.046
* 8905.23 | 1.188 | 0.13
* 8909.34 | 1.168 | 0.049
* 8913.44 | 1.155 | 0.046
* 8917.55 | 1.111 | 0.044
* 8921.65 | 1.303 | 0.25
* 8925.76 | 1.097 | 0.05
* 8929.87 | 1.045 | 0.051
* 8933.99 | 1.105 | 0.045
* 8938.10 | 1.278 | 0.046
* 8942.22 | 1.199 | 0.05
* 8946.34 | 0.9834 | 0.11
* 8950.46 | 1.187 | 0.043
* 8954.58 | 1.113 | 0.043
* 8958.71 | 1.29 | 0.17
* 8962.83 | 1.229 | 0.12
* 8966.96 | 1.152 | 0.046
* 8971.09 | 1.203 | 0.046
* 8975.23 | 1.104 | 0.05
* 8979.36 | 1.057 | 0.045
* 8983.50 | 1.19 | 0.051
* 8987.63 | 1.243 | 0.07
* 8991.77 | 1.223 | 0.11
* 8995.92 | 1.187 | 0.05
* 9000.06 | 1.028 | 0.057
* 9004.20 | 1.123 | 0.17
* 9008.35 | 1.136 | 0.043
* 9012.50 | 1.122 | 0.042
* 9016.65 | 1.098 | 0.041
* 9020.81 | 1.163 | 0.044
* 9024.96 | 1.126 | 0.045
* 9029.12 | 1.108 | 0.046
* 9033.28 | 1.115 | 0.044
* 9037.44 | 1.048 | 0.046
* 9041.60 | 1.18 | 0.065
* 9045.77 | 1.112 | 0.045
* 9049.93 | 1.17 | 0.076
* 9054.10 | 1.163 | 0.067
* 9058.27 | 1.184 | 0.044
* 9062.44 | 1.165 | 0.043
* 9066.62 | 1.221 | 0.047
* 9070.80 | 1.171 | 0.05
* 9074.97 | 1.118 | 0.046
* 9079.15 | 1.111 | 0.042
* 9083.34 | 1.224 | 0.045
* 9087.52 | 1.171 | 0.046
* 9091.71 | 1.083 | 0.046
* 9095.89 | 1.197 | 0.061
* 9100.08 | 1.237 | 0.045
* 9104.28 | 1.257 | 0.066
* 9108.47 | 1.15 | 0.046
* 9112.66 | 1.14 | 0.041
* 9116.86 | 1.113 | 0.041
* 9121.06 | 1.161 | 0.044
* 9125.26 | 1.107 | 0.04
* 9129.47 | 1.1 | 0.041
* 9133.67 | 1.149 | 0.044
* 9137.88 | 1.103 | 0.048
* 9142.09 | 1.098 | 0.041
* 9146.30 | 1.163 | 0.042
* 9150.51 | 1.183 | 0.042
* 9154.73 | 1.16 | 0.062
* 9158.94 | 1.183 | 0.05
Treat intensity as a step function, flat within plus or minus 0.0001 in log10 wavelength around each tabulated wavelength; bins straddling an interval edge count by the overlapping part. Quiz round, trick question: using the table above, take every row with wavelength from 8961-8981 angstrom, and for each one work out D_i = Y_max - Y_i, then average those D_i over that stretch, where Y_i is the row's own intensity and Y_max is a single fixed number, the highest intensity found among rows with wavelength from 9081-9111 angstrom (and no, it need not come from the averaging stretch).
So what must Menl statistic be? 0.11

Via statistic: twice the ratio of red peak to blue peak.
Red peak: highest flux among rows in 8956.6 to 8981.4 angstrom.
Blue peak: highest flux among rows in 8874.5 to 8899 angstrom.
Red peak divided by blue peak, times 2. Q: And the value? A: 1.82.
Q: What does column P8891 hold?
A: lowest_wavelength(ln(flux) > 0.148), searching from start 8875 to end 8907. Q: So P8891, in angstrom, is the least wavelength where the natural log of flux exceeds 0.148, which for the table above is 8880.66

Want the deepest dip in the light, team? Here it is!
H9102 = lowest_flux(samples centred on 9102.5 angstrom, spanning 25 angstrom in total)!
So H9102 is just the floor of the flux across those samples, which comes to 1.083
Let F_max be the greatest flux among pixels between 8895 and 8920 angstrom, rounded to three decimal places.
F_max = 1.225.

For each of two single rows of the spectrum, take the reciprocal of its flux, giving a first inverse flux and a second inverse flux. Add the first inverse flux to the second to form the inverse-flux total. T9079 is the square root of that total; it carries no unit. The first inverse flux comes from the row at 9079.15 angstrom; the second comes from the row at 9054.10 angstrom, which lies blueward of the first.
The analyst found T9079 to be 1.33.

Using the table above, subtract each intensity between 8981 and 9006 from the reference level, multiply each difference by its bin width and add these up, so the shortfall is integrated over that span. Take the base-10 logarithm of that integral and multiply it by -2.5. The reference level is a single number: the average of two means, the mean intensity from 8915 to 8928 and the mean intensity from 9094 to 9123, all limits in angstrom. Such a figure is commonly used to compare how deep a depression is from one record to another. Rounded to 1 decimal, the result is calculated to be 1.6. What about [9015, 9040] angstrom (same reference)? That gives -0.5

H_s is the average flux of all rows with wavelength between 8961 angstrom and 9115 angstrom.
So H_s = 1.15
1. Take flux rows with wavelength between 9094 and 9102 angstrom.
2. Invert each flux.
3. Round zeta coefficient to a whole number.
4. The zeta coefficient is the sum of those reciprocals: 2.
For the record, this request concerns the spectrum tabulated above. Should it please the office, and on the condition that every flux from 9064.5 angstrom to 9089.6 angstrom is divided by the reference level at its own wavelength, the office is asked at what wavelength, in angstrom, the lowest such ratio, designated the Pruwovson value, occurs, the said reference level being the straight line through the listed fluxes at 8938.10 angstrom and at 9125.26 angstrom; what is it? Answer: 9079.15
